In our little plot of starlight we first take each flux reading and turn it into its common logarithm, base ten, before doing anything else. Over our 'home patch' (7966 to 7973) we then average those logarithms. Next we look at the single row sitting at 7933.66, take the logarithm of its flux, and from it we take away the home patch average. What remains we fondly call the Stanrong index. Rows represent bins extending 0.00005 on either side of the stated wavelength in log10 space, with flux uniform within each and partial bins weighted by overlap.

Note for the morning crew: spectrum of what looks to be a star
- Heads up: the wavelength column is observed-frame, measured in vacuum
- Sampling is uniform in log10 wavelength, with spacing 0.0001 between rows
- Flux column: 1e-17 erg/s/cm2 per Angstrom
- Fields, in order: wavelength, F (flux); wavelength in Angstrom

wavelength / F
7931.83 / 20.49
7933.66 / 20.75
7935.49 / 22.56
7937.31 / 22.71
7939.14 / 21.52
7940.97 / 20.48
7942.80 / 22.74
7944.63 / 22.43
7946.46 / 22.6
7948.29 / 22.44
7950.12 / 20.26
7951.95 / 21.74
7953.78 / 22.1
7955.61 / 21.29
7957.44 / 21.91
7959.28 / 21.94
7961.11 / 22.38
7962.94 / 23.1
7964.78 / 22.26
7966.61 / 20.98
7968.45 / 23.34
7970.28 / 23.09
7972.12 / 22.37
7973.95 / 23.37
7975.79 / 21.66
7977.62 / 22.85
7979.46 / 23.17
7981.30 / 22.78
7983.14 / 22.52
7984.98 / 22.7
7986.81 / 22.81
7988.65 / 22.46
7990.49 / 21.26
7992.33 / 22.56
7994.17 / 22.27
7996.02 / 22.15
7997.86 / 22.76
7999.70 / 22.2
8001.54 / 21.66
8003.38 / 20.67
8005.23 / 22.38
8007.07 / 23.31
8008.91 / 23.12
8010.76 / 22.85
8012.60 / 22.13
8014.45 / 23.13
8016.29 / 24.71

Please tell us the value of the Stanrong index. -0.034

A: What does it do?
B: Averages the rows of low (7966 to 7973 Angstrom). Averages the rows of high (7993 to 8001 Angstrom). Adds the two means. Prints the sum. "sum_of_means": 44.8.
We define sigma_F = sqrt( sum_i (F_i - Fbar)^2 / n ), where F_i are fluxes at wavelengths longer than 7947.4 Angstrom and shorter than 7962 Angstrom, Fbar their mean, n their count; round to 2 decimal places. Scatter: 0.66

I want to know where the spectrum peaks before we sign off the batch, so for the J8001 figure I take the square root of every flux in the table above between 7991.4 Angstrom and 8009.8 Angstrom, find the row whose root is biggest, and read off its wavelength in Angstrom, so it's 8007.07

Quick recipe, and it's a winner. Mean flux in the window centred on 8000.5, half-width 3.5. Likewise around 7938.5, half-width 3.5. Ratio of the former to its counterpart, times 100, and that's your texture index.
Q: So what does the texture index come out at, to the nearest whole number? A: 100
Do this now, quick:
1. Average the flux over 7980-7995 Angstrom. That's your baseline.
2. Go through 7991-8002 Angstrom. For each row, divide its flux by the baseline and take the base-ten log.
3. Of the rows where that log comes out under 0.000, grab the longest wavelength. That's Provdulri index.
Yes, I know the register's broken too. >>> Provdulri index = 8001.54 Angstrom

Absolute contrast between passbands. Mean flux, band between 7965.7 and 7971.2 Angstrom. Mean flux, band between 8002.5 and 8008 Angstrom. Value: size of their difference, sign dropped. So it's 0.3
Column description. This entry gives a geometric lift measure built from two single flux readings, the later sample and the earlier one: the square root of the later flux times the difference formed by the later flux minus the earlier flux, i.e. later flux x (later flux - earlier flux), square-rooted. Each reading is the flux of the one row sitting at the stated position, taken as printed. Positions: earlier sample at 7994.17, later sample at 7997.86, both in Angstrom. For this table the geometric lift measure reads 3.3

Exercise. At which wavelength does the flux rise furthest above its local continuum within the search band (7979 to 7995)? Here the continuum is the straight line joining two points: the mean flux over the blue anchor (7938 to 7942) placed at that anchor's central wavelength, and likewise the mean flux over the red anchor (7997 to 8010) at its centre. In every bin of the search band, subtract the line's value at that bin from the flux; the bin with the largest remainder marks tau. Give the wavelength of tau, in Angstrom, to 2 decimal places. 7979.46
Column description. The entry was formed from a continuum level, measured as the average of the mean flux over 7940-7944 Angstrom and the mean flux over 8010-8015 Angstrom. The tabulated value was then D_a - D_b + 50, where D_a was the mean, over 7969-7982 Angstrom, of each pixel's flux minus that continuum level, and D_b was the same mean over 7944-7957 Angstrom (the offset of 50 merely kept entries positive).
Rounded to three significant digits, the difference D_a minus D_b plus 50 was 50.9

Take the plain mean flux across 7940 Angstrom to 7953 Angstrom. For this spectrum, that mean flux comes 21.8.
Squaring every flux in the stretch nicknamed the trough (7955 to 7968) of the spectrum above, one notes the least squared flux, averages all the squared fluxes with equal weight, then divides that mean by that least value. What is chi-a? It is 1.10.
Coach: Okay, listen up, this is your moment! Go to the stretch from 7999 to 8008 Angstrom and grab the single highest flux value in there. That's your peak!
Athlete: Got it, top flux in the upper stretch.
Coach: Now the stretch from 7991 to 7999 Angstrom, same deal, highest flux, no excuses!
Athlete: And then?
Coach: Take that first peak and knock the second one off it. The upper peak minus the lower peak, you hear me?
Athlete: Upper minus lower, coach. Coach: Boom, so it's 0.55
